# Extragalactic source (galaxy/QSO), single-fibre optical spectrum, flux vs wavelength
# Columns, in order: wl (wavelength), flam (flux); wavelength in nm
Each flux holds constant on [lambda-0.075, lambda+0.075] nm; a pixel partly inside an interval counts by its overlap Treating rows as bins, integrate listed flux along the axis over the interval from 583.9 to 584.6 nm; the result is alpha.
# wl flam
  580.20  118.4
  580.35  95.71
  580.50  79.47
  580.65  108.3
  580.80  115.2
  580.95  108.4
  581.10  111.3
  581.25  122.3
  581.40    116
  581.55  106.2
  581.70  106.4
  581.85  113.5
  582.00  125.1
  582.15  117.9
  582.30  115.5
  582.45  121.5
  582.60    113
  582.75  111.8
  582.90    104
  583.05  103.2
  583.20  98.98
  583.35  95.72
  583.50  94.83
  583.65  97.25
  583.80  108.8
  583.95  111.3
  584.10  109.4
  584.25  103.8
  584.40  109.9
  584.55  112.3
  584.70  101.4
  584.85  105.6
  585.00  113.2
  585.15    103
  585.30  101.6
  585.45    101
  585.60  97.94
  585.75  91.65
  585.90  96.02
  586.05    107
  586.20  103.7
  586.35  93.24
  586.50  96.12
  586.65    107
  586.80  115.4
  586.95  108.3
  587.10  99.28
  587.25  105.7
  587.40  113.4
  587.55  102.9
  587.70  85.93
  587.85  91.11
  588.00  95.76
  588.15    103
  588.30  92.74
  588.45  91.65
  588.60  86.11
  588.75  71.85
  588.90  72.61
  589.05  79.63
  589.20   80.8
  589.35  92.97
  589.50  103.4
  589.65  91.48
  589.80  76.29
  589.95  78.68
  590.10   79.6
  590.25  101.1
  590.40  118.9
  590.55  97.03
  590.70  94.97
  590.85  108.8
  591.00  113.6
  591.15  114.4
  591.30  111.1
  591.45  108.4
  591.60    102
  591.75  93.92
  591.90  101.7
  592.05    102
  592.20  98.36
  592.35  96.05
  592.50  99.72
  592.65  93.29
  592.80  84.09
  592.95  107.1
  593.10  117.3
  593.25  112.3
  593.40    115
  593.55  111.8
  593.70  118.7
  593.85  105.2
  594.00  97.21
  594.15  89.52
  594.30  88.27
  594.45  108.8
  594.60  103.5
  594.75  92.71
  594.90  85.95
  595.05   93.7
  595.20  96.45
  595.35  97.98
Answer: 76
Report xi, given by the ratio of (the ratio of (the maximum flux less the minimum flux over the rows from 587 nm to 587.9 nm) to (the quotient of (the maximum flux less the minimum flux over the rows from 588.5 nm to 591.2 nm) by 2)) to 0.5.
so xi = 2.3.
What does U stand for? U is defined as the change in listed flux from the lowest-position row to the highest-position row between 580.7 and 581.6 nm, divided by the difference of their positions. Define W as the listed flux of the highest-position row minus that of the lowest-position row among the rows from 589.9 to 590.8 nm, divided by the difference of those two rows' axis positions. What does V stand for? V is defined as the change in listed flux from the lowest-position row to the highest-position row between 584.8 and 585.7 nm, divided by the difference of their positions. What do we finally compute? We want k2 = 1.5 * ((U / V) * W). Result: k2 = 38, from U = -12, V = -10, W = 22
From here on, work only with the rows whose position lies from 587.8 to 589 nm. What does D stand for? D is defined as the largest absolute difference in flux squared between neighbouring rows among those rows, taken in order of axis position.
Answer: 2253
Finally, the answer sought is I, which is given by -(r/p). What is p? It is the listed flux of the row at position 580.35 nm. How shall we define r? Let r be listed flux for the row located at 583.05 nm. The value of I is -1.08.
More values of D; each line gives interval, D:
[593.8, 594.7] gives 4046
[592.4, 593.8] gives 4399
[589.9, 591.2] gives 4722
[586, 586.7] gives 2210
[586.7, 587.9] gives 3204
